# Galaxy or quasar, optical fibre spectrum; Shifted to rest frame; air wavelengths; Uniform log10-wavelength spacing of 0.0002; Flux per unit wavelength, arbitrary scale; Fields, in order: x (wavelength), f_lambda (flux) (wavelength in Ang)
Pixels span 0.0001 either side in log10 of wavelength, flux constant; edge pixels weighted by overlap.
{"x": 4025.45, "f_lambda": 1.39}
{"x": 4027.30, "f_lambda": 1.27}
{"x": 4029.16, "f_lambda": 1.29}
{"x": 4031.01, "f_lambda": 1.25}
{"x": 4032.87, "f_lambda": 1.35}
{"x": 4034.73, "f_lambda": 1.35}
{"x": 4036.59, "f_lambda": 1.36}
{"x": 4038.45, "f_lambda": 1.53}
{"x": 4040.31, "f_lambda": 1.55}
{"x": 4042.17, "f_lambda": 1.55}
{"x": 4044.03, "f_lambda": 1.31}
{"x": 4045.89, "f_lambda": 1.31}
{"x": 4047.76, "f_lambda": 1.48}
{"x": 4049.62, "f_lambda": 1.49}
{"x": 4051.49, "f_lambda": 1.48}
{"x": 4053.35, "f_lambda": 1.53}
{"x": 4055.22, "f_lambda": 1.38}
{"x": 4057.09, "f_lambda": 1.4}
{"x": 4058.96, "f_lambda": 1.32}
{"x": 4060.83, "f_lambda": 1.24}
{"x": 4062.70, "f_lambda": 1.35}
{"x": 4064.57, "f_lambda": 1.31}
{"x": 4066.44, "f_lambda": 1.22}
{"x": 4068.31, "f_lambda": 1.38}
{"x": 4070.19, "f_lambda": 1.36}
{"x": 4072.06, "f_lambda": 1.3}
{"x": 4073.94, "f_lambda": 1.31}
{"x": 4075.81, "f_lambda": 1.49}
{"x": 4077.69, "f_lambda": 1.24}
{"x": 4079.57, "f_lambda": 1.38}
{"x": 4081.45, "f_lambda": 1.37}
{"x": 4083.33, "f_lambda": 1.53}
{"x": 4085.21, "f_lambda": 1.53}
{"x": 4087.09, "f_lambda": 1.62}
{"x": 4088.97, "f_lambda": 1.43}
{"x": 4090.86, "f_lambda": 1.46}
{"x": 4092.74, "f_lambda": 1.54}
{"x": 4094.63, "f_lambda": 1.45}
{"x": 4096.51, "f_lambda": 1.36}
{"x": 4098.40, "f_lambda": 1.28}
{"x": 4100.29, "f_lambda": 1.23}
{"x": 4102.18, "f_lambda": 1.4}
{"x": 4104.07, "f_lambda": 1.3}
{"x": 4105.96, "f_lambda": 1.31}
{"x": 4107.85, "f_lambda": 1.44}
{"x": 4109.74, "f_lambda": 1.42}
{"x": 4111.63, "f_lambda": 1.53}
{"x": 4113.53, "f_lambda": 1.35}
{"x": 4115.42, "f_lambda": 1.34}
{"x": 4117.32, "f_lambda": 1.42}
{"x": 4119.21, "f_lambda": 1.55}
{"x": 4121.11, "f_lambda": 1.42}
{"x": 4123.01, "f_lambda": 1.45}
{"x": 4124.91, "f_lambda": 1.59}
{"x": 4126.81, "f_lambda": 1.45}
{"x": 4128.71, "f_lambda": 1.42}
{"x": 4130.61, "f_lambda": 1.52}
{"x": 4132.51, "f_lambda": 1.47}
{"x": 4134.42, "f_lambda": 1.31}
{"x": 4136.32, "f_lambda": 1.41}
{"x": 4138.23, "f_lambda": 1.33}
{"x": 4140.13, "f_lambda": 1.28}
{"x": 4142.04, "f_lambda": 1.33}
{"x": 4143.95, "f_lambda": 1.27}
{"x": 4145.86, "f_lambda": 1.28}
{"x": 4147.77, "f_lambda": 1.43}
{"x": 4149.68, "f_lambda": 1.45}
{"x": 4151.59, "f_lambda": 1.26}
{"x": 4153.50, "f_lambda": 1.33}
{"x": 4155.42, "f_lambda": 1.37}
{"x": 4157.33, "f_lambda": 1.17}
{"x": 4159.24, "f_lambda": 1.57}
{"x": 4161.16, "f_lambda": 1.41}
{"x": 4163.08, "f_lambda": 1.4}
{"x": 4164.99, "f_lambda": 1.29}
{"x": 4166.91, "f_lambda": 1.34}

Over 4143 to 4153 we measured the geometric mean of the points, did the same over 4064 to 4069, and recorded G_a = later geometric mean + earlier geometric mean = 2.64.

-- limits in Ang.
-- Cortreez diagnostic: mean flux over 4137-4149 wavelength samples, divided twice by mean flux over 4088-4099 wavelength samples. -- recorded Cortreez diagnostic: 0.65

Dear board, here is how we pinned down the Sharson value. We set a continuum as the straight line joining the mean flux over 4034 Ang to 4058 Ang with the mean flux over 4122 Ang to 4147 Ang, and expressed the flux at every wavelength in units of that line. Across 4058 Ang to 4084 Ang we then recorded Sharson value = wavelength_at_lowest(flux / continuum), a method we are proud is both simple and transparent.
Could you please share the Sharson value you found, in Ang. 4066.44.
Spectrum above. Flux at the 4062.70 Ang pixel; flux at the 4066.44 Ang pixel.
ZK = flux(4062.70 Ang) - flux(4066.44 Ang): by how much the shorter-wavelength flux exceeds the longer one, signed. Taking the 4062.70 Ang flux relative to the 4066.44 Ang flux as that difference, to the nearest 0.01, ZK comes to 0.13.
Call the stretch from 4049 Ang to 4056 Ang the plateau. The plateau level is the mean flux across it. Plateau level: 1.47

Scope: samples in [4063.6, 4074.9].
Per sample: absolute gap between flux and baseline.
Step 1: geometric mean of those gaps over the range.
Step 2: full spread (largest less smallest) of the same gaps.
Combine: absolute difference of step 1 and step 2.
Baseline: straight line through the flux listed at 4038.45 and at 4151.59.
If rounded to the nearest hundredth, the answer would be 0.03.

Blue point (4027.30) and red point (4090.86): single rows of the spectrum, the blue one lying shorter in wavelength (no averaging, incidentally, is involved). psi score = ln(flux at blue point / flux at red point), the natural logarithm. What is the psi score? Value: -0.14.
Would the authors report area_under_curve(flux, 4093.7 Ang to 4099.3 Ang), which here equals 8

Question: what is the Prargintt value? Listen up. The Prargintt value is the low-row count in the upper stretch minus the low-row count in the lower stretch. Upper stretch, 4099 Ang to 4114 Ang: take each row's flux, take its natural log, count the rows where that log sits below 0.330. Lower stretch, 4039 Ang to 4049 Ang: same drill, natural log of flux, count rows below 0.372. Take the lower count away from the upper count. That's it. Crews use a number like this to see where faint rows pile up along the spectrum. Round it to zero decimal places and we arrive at 2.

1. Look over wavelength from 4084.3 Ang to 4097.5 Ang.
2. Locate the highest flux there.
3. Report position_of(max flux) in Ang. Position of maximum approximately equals 4087.09 Ang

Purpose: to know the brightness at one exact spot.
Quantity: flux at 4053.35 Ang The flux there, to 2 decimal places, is 1.53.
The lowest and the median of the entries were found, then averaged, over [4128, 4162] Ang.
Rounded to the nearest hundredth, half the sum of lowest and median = 1.26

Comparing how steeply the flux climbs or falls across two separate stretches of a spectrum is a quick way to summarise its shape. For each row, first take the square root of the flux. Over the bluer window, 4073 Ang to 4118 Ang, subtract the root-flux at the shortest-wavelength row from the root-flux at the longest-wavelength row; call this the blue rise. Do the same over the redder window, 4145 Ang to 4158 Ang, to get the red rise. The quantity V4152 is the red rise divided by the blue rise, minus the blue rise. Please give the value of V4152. -1.1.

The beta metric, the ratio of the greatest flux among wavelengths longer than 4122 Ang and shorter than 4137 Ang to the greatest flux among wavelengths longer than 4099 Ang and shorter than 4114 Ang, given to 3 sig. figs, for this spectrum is 1.04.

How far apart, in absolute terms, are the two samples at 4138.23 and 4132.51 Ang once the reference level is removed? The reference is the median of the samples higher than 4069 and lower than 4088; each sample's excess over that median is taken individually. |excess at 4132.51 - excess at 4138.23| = 0.14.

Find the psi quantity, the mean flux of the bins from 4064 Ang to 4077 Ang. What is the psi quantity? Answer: 1.34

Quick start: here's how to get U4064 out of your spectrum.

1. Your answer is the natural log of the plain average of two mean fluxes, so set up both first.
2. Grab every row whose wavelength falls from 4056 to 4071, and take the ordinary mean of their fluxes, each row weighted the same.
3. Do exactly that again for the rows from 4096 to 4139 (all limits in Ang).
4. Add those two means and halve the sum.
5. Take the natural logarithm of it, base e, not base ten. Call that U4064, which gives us 0.310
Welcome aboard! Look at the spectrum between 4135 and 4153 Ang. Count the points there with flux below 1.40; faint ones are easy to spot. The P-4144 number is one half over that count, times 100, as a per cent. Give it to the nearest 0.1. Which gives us 8.3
